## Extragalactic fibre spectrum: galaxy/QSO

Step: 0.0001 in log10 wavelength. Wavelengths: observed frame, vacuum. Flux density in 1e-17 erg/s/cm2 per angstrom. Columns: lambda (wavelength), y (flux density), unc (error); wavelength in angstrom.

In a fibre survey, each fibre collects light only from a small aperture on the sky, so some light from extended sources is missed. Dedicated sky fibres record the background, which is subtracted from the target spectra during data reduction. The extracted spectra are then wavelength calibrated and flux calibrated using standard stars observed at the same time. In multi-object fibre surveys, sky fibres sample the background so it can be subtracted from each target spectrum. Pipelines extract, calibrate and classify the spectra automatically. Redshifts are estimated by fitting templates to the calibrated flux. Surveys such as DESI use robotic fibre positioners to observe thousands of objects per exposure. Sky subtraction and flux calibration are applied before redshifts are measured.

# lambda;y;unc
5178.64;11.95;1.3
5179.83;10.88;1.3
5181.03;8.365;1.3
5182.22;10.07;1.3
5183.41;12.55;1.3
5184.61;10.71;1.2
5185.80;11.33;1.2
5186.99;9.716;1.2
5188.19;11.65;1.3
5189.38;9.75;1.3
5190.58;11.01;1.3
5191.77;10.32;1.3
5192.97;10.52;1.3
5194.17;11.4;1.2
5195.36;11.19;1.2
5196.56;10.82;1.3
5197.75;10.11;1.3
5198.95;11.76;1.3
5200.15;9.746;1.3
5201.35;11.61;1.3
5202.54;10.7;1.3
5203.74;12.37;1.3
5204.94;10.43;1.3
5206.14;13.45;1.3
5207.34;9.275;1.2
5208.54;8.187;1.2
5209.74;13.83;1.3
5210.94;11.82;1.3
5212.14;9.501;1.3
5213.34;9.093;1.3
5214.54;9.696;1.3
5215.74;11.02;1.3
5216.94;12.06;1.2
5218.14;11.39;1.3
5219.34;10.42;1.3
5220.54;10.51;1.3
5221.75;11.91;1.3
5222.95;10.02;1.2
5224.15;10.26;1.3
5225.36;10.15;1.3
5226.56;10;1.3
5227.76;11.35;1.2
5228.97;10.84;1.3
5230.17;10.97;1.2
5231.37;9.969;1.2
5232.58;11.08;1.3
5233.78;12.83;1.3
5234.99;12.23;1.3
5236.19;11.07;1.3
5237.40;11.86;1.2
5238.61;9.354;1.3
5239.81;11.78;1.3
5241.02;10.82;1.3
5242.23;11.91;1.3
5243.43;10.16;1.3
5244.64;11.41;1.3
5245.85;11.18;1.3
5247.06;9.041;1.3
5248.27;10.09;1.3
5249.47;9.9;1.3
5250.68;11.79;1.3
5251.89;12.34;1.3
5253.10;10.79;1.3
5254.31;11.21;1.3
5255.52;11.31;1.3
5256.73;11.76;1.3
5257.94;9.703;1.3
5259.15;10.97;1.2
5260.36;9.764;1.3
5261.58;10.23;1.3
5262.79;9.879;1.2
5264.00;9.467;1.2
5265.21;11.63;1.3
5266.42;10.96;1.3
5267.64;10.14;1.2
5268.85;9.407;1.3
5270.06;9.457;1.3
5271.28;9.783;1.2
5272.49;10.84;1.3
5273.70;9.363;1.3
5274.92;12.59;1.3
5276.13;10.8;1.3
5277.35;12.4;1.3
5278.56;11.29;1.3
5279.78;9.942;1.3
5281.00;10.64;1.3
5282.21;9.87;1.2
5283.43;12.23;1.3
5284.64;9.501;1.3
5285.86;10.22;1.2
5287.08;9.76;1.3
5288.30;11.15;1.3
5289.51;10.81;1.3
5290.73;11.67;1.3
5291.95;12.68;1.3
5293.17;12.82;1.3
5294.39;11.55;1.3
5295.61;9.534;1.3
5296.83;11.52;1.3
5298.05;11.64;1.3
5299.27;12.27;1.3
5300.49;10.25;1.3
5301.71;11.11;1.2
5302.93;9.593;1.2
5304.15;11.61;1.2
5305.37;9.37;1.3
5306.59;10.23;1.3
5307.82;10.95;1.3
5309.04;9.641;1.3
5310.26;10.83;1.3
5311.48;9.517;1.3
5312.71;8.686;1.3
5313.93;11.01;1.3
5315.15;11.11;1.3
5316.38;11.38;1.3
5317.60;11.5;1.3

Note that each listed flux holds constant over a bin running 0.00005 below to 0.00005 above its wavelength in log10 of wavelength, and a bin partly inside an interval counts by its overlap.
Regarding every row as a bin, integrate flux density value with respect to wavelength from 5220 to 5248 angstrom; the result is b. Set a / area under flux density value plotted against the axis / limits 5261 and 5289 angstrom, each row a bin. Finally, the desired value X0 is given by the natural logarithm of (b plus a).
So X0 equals 6.40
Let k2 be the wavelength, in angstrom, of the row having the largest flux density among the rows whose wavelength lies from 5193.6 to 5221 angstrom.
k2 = 5209.74 angstrom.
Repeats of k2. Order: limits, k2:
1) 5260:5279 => 5274.92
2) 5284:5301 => 5293.17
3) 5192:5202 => 5198.95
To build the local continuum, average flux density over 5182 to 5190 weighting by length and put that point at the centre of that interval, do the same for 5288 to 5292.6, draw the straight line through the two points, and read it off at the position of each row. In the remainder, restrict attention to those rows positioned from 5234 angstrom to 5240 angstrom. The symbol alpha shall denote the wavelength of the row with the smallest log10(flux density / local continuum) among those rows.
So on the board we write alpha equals 5238.61 angstrom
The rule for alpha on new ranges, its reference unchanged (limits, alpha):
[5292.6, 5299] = 5295.61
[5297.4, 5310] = 5305.37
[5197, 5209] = 5208.54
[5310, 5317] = 5312.71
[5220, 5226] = 5222.95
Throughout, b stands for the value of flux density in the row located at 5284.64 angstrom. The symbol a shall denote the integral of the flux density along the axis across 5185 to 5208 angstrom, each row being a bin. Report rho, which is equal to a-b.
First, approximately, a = 251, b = 9.501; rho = 241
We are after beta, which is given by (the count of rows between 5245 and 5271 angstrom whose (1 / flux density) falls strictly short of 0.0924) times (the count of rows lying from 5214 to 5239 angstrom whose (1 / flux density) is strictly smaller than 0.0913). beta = 99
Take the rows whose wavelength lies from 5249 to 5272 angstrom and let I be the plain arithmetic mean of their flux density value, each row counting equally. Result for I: 10.6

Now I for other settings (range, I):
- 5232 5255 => 11.1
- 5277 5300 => 11.1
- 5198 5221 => 10.9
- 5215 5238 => 11.0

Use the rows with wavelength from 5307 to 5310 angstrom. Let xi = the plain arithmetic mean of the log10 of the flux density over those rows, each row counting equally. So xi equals 1.01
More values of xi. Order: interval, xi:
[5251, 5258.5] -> 1.05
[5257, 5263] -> 1.00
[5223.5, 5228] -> 1.02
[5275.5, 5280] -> 1.04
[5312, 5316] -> 1.01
